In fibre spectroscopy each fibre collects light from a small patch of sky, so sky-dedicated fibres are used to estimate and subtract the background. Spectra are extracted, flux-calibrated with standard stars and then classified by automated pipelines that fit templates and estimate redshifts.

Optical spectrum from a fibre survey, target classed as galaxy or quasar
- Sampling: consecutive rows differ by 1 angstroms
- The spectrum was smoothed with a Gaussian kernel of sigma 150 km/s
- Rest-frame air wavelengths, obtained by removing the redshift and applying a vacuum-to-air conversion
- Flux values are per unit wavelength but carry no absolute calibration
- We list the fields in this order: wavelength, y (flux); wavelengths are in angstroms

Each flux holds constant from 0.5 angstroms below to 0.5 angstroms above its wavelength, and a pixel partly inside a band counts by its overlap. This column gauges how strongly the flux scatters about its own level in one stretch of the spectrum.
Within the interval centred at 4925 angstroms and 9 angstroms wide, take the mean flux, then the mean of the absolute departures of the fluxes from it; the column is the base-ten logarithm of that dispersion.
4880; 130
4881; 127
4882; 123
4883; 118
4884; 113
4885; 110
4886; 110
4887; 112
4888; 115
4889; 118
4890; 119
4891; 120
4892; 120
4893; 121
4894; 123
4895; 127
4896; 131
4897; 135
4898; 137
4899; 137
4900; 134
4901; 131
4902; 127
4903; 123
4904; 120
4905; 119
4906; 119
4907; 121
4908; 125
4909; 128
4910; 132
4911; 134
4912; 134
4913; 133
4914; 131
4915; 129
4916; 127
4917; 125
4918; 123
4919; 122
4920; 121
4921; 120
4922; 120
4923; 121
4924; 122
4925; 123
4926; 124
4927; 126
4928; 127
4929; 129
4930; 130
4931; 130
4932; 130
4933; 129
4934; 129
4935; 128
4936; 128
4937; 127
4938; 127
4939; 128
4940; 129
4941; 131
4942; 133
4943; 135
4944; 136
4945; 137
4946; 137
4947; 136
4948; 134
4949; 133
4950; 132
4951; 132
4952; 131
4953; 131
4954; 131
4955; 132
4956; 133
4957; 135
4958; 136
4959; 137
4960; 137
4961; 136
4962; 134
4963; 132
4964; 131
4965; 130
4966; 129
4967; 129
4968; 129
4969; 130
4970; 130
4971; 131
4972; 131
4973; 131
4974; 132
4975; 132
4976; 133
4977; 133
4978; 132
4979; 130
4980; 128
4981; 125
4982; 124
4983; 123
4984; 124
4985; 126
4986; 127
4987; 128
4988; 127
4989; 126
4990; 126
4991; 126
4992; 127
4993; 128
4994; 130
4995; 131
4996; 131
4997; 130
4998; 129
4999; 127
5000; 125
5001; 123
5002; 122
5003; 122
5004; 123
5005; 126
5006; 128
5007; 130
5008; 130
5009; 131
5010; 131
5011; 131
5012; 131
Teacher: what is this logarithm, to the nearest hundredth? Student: 0.42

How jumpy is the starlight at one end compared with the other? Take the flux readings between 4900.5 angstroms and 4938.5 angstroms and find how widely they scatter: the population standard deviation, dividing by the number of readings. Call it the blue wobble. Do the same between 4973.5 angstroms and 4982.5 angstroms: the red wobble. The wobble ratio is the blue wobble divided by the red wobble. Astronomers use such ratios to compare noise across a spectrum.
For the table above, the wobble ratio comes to 1.3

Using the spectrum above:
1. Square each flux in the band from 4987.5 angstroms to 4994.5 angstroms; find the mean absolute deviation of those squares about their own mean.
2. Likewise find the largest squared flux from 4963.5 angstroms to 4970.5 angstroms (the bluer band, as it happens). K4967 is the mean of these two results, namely 8716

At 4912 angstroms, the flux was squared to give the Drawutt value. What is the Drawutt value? 17956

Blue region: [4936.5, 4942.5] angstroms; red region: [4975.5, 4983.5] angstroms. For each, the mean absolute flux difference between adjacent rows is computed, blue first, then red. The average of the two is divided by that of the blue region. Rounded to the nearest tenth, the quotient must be 1.1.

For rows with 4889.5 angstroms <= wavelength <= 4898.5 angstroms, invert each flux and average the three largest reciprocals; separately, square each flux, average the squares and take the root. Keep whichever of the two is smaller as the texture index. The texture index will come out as 0.0084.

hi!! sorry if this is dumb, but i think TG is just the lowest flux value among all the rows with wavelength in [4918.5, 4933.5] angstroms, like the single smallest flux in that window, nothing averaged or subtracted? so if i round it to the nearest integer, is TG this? 120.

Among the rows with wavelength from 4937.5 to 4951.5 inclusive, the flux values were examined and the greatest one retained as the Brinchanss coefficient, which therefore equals 137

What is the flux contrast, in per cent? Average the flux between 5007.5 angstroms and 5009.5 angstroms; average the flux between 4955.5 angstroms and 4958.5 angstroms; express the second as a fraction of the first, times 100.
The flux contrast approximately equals 103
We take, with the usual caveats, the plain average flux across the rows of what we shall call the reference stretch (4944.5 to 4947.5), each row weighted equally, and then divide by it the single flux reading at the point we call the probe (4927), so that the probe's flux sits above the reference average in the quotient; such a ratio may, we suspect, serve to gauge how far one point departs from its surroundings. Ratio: 0.92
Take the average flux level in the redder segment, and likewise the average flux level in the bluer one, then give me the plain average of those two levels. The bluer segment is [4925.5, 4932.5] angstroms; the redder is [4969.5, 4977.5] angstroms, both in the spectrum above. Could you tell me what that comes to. 130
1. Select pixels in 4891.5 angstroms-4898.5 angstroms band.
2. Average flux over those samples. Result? 128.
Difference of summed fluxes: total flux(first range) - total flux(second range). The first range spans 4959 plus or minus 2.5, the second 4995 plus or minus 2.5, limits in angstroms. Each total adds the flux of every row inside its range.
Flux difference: 31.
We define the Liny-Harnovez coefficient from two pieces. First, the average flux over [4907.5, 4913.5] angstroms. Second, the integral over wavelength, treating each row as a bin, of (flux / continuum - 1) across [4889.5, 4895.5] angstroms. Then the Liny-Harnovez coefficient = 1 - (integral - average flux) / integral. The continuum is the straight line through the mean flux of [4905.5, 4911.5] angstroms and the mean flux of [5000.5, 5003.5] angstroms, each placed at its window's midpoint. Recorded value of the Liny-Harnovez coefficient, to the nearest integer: -501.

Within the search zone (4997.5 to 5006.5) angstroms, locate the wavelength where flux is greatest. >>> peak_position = 4998 angstroms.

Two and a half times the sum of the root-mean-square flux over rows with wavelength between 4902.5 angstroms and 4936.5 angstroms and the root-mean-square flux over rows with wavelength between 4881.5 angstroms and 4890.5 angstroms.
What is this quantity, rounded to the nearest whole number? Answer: 604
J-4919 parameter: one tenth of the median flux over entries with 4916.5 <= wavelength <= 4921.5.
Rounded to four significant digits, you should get 12.20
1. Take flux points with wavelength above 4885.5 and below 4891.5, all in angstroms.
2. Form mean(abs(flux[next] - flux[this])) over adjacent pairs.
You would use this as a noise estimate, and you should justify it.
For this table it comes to 2.0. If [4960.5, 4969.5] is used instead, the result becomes 1.0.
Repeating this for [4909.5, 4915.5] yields 1.4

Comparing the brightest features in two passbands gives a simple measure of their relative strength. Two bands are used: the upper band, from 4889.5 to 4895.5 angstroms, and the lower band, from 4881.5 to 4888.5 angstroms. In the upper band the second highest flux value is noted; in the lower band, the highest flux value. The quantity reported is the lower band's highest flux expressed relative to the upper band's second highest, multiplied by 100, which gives 100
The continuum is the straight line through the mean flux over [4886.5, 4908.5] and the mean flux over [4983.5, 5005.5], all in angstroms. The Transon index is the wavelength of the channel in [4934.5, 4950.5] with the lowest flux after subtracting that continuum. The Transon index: 4938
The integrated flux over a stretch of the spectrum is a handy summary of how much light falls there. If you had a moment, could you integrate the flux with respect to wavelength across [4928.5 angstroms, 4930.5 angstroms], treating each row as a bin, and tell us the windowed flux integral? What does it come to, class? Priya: 259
